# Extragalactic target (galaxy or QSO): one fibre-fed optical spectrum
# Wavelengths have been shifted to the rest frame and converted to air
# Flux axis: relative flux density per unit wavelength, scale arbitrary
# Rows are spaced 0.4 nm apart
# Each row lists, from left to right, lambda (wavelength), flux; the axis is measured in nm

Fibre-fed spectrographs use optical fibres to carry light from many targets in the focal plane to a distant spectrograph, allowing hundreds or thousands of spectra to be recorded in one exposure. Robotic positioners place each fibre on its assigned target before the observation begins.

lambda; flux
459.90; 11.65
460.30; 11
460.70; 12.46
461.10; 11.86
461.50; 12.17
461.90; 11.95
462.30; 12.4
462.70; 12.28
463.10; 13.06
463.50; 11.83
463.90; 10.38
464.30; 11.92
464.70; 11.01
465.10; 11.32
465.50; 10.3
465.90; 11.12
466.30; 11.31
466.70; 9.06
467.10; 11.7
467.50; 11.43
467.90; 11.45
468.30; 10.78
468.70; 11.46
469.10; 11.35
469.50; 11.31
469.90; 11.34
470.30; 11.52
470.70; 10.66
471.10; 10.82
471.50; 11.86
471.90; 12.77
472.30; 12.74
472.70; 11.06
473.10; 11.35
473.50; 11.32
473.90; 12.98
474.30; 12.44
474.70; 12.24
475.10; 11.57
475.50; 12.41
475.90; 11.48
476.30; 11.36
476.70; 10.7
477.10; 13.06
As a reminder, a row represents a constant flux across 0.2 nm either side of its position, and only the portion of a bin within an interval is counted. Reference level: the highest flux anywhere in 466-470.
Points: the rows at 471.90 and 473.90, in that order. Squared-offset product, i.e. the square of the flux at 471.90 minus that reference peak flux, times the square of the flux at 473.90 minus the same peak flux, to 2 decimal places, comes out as 1.88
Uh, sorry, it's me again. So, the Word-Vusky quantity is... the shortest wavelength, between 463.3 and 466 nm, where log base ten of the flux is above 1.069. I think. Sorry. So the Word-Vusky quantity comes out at 463.50 nm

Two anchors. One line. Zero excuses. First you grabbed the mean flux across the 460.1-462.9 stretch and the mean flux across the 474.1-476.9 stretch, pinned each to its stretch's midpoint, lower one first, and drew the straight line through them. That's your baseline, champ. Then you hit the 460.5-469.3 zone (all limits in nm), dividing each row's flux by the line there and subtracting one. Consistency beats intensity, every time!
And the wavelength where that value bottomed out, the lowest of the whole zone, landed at 466.70 nm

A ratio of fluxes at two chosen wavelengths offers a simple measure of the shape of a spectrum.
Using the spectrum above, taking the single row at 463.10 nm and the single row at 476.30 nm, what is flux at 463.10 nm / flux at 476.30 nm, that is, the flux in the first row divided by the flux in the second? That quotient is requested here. 1.15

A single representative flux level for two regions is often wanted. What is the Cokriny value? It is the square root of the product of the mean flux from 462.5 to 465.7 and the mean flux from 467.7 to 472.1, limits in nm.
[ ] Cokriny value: 11.5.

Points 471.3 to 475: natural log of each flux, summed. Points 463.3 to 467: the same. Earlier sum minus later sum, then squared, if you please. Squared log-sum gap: 0.86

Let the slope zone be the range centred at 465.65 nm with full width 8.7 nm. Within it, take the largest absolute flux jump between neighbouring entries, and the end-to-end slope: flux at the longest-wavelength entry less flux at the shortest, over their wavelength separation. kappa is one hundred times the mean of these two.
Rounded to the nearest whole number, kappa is 127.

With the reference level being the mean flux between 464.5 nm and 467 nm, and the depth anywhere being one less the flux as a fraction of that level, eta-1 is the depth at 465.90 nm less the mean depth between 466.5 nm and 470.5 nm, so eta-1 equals 0.00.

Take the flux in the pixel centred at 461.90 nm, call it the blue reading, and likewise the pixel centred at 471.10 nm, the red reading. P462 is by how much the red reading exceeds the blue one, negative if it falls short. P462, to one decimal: -1.1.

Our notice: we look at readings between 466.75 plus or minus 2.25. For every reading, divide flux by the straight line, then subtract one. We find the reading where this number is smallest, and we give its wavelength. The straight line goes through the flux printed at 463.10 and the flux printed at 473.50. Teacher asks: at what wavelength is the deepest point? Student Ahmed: 466.70 nm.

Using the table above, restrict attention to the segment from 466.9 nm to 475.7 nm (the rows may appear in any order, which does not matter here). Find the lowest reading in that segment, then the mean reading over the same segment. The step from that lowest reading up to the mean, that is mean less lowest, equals 1.0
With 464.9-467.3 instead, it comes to 1.7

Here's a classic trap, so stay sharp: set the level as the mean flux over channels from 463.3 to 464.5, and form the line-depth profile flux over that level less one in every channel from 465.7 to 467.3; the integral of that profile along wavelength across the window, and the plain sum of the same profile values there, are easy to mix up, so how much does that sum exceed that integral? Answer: -0.12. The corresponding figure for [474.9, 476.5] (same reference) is 0.07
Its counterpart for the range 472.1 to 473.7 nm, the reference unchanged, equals 0.05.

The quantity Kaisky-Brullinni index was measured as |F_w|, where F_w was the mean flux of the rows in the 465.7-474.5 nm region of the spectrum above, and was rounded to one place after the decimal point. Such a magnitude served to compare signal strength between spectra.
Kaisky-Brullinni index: 11.4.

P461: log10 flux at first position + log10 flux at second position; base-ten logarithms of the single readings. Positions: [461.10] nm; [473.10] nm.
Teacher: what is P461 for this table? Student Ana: 2.13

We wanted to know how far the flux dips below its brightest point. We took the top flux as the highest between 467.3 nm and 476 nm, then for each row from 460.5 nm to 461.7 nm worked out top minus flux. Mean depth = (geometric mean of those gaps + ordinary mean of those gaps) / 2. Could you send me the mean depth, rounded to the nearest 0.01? 0.80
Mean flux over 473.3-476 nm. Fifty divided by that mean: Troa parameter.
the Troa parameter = 4.14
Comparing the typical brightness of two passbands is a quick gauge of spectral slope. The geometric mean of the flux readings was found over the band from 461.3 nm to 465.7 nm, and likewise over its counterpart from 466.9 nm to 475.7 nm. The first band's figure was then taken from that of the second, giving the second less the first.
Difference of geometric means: -0.02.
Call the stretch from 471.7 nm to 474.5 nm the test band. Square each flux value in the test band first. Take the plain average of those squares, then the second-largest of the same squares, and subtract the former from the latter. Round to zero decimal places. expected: 16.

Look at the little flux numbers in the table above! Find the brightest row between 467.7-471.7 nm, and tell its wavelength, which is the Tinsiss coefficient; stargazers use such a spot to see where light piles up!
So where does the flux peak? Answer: 471.50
